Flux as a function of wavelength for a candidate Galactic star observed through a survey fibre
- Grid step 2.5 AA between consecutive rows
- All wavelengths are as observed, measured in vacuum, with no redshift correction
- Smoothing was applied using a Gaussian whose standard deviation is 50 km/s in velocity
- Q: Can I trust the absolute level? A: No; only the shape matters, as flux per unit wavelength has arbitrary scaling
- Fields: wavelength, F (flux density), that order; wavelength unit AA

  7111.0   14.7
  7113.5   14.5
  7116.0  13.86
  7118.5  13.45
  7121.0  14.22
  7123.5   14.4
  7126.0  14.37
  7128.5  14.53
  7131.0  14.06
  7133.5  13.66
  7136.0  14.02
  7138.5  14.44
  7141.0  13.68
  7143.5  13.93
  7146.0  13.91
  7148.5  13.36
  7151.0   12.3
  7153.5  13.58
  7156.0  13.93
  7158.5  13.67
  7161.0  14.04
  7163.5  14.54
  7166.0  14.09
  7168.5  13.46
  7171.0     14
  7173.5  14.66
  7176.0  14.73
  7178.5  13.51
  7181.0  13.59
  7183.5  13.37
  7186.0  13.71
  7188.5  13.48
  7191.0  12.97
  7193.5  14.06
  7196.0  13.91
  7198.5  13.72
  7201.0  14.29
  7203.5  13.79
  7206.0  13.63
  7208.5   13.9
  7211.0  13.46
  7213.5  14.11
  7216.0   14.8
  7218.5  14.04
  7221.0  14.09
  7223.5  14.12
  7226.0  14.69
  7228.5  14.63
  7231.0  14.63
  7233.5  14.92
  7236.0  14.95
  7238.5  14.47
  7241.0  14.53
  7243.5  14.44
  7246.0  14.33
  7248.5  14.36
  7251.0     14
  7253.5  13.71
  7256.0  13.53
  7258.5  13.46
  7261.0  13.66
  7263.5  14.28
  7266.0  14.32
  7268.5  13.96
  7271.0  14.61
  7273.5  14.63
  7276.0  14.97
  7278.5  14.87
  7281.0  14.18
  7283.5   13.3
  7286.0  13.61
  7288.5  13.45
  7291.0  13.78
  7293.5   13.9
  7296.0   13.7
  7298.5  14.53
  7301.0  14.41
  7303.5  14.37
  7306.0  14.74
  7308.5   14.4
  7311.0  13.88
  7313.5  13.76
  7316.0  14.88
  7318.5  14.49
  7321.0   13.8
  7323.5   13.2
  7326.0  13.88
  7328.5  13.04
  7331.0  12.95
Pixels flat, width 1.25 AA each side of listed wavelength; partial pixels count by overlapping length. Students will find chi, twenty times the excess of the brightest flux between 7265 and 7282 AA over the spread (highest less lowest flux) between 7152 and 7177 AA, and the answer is 274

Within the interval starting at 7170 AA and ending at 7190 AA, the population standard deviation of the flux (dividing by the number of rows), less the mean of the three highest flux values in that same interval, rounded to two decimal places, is -13.96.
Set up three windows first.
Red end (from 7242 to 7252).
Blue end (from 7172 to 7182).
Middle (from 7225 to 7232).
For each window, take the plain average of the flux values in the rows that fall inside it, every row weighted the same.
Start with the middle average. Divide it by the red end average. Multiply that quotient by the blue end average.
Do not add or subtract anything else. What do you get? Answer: 14.5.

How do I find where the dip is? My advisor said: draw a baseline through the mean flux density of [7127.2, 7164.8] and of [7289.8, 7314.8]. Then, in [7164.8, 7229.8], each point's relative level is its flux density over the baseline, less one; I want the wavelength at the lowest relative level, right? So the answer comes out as 7191.0 AA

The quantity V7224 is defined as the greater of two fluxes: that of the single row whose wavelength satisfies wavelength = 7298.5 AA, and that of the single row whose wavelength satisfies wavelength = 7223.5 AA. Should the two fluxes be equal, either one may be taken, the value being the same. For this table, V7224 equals 14.5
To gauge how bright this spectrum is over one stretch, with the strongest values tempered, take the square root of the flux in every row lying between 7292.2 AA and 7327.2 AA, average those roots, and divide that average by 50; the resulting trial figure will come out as 0.0752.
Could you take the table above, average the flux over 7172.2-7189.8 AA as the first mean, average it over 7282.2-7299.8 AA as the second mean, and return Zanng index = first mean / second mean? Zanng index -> 1.008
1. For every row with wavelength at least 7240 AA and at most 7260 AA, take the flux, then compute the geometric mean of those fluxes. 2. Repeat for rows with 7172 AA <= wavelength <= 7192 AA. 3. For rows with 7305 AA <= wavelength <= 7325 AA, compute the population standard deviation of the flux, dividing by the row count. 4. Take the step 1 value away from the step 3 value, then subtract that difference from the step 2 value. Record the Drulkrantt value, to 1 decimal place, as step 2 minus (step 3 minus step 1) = 27.2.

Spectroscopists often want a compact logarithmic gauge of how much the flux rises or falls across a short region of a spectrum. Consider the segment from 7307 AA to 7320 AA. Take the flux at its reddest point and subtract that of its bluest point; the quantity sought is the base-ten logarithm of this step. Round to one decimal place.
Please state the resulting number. -1.0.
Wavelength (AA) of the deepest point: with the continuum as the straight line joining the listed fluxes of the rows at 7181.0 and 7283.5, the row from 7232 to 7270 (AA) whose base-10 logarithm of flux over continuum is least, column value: 7258.5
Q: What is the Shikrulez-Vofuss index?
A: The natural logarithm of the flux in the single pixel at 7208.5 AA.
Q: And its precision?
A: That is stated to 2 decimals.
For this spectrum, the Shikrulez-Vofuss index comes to 2.63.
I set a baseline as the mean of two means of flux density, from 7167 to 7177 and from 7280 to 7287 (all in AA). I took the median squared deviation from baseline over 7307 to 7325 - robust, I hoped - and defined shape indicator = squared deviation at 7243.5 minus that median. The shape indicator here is 0.04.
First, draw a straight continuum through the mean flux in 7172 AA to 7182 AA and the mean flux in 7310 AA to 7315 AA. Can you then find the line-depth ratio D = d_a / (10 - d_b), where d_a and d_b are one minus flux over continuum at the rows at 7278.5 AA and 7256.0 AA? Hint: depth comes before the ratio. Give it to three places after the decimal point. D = -0.007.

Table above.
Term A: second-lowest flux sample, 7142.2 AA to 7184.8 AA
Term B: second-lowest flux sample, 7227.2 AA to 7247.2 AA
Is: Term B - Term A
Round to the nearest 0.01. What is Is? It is 1.08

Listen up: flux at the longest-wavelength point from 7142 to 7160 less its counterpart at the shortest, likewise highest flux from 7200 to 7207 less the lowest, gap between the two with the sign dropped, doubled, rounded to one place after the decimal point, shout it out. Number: 1.8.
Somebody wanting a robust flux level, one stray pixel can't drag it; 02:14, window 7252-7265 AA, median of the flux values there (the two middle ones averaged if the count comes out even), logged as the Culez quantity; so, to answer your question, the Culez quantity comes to 13.7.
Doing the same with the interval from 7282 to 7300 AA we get 13.7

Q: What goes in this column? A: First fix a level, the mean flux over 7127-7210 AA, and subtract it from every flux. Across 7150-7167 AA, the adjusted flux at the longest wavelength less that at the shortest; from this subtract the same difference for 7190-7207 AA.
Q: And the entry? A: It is 1.1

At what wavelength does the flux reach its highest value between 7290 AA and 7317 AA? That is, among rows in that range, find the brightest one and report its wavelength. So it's 7316.0 AA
